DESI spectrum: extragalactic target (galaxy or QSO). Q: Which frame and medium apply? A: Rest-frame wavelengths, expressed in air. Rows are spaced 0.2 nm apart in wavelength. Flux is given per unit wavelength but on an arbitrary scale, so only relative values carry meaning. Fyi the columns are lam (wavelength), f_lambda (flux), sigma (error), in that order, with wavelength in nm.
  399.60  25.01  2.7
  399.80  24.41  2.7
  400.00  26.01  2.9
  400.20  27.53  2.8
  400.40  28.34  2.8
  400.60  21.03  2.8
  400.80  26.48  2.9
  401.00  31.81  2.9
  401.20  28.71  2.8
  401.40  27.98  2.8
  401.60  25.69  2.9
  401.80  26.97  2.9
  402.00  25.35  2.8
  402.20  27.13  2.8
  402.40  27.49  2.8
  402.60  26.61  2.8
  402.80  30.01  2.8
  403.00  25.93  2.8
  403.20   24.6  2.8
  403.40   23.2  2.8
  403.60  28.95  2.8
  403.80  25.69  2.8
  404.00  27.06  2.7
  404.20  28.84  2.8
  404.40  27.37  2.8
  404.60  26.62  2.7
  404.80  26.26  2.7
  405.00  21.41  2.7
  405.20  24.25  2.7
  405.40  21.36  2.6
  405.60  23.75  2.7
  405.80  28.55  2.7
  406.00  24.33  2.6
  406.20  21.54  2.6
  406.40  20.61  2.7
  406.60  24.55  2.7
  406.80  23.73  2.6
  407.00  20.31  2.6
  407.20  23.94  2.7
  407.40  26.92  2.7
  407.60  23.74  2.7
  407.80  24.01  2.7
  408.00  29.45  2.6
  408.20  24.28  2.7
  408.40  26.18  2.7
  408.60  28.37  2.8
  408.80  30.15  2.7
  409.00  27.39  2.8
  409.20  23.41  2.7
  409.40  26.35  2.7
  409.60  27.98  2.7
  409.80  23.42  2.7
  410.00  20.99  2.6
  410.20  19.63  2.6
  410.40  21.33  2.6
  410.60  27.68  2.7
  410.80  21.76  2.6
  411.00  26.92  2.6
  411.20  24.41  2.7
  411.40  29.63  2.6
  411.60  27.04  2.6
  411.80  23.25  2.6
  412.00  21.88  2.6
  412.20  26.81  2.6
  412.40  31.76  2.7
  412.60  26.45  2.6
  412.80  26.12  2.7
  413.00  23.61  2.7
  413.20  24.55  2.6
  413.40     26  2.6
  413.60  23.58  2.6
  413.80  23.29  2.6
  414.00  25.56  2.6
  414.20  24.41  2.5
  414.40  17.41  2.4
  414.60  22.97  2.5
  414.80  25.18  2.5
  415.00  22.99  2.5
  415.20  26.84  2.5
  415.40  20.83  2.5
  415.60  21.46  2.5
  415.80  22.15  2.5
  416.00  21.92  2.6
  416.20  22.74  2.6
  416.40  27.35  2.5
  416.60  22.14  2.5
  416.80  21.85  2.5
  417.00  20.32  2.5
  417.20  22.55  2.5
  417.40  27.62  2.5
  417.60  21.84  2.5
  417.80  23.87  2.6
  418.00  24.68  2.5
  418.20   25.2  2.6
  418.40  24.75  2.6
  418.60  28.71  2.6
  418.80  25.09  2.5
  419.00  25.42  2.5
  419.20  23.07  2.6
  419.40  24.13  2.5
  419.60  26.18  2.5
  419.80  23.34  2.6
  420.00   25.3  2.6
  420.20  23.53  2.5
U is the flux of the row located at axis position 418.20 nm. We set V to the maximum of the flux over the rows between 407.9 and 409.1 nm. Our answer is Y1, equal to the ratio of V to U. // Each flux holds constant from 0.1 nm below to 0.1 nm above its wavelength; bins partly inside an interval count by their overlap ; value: 1.20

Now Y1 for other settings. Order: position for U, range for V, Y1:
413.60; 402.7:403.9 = 1.27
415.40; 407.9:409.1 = 1.45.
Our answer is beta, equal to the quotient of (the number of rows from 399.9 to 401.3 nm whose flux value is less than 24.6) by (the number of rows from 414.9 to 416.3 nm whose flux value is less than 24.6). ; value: 0.2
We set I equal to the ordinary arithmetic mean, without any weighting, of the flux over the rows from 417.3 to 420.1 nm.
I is 24.9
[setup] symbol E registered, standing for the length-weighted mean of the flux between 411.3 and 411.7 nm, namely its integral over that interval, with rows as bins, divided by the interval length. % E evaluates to 28.3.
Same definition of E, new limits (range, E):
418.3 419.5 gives 25.2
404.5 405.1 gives 24.8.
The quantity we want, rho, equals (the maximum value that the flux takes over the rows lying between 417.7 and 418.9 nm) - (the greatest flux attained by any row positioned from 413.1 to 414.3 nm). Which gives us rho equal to 2.7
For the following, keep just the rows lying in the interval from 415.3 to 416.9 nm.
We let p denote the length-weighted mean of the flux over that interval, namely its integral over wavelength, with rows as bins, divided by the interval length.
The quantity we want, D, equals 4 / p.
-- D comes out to 0.1773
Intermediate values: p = 22.6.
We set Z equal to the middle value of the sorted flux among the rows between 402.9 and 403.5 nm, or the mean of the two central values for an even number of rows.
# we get 24.6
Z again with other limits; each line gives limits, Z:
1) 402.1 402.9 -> 27.3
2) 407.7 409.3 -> 26.8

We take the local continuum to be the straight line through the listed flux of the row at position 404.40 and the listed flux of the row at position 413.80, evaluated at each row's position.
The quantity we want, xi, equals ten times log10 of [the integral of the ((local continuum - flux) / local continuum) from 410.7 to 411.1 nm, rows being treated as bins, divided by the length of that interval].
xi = -21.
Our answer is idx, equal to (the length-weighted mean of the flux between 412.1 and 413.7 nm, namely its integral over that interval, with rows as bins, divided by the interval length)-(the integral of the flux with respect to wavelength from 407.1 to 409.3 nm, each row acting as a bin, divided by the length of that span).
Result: -0.1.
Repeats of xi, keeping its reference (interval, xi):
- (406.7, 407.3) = -9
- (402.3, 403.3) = -14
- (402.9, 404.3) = -13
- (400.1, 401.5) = -13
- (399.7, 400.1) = -9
